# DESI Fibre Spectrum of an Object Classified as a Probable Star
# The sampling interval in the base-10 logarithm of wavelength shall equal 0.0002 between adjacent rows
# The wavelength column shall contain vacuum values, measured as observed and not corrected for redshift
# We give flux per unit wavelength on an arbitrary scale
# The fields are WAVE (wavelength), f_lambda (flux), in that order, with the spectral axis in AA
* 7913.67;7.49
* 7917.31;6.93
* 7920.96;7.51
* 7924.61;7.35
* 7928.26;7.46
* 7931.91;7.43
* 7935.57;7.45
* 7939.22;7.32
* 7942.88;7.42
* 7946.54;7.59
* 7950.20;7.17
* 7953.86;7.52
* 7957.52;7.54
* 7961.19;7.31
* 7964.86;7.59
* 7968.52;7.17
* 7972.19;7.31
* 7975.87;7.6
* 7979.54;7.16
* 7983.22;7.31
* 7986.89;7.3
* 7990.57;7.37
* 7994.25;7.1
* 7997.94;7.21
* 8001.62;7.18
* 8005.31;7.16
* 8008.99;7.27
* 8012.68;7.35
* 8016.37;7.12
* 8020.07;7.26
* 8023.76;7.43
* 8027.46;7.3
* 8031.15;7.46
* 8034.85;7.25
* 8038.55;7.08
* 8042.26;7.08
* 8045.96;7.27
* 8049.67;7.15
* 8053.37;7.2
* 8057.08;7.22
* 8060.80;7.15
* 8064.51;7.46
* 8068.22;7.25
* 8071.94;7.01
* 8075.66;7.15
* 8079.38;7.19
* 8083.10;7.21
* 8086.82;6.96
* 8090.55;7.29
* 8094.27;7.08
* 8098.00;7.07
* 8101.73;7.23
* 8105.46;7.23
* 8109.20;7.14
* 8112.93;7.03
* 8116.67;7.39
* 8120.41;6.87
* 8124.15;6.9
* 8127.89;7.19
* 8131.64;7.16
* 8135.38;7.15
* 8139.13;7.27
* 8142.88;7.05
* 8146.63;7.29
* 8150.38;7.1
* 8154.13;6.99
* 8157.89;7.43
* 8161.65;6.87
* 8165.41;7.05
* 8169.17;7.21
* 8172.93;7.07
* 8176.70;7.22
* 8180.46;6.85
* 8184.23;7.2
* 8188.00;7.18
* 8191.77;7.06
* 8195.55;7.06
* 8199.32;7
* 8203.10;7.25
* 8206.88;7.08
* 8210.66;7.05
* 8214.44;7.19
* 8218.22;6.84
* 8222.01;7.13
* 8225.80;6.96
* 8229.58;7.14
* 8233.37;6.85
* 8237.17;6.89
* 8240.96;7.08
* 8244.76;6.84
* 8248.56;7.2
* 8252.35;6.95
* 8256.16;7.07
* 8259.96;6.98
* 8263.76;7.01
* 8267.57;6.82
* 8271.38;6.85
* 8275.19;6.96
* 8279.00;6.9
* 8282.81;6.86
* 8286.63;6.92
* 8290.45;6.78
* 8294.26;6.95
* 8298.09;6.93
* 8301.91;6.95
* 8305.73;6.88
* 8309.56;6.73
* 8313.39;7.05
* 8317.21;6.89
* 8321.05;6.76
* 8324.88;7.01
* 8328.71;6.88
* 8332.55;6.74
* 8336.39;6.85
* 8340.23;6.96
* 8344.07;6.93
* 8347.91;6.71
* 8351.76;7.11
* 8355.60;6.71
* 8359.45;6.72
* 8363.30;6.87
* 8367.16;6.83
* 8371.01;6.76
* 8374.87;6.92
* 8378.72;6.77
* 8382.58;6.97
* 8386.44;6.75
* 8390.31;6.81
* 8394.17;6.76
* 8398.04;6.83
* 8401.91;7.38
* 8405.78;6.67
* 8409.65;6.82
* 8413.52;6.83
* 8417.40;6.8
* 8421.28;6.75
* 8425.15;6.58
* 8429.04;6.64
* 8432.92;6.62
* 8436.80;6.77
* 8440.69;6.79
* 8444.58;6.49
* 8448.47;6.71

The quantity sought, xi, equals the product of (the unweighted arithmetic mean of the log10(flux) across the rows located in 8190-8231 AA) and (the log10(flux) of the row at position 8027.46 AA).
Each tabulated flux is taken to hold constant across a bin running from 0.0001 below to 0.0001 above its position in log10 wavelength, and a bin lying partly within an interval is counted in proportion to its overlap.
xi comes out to 0.733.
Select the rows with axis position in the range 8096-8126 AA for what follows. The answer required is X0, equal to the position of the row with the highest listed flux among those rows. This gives 8116.67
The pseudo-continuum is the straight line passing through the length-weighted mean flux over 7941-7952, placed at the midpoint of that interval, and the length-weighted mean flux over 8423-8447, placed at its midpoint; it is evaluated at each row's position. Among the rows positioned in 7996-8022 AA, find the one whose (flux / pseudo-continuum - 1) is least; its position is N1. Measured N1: 8016.37 AA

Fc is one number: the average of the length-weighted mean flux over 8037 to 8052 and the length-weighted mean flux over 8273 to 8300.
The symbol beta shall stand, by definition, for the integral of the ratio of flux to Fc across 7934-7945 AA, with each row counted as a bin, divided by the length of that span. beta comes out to 1.05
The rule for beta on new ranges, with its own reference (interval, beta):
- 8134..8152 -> 1.02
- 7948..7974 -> 1.05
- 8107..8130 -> 1.01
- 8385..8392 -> 0.96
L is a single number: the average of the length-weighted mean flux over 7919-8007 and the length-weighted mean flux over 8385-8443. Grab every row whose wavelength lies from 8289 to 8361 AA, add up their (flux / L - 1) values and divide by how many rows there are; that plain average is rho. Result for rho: -0.028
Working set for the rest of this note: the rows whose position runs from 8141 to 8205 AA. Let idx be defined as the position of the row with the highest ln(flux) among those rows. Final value 8157.89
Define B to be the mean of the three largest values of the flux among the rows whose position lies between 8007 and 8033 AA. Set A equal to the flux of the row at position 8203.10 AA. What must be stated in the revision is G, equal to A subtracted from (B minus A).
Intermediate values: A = 7.25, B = 7.4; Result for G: -7.1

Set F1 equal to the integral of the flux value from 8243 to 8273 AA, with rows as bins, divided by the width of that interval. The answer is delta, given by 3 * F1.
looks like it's 20.9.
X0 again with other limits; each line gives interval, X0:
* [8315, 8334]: 8324.88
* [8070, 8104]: 8090.55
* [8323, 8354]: 8351.76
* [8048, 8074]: 8064.51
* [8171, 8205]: 8203.10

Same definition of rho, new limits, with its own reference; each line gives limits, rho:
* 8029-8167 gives 0.013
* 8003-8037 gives 0.031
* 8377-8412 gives -0.029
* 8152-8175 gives 0.005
